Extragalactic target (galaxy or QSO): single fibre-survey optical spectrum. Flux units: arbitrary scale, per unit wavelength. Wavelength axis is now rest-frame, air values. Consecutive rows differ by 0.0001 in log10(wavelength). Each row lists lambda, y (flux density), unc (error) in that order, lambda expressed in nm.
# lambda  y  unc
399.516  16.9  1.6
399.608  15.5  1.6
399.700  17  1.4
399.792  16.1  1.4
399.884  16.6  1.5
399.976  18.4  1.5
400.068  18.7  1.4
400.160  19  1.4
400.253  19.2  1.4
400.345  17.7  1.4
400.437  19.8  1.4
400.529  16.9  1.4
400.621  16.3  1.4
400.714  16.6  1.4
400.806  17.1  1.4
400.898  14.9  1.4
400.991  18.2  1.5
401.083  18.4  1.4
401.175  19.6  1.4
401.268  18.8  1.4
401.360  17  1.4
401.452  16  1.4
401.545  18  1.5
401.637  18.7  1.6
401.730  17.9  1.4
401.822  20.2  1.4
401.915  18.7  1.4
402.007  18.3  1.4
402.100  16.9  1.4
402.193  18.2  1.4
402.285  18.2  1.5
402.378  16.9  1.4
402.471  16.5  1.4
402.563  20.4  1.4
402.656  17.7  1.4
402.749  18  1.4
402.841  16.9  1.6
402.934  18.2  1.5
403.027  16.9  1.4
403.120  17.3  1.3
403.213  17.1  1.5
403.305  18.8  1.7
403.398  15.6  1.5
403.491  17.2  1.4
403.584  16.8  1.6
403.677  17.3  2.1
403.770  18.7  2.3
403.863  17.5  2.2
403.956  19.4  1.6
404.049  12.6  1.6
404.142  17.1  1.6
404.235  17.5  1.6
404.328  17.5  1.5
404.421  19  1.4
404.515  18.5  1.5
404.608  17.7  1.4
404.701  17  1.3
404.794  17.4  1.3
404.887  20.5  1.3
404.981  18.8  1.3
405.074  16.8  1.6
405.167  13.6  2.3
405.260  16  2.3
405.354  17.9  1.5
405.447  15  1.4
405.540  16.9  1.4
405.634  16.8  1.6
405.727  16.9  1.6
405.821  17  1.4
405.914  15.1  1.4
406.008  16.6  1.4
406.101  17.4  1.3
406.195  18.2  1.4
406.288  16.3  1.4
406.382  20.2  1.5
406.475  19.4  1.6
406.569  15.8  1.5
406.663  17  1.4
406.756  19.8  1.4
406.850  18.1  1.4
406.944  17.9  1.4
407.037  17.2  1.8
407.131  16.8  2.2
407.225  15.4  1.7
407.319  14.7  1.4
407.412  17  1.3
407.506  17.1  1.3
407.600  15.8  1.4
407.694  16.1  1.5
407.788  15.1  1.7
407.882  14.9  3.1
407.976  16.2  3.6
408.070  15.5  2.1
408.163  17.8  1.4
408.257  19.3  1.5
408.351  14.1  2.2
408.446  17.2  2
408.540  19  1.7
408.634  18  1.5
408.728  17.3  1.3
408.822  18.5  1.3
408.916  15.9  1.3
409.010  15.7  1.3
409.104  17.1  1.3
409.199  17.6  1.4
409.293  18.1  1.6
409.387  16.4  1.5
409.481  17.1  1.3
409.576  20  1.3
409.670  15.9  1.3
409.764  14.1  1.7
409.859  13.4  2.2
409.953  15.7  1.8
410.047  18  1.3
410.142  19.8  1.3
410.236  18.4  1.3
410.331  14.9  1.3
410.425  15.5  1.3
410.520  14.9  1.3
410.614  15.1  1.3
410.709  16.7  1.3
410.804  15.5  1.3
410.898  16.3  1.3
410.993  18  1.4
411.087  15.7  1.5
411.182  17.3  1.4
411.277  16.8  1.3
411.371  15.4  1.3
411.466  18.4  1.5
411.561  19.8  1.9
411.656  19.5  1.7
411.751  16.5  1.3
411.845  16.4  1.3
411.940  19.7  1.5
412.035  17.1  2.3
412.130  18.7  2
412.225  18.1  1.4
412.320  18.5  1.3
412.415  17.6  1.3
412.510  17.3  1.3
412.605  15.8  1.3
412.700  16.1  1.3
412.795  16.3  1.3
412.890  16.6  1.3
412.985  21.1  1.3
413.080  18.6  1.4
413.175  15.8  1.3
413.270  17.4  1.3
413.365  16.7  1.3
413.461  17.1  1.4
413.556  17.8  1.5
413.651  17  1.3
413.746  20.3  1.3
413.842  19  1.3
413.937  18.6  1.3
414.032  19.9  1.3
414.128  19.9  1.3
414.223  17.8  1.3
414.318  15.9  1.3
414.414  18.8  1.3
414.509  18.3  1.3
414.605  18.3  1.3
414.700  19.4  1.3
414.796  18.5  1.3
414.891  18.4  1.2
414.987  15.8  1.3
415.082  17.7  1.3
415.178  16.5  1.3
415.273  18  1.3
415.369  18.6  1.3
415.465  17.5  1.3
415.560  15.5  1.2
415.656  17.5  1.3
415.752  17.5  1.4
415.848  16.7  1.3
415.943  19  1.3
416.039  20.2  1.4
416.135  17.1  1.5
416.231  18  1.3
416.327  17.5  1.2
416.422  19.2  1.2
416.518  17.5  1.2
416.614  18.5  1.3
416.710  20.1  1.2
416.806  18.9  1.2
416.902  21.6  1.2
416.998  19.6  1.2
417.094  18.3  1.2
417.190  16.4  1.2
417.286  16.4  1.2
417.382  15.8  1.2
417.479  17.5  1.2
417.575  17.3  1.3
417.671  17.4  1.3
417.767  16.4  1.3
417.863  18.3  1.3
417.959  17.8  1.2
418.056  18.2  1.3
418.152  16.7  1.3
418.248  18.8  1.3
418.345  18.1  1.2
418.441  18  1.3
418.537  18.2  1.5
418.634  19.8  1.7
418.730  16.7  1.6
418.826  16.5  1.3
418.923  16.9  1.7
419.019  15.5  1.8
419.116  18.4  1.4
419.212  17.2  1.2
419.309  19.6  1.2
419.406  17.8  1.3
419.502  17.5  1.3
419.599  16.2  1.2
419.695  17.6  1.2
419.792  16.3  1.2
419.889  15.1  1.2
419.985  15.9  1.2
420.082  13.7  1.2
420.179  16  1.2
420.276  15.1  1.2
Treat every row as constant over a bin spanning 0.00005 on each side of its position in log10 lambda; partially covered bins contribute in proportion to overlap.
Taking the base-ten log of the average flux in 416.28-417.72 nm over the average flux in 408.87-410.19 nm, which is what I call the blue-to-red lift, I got 0.034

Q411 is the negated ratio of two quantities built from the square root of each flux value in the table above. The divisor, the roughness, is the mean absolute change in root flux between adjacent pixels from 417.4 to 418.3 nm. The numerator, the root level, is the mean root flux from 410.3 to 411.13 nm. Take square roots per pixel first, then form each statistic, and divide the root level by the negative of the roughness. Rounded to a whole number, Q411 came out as -35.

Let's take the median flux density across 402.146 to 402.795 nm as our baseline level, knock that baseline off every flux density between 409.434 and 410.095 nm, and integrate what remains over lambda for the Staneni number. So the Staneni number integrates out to -1.1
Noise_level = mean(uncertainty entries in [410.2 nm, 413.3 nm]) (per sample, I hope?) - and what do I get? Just 1.41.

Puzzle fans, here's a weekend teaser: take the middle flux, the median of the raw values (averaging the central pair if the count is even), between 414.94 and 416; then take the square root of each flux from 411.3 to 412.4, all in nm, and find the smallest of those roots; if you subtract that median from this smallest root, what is -13.6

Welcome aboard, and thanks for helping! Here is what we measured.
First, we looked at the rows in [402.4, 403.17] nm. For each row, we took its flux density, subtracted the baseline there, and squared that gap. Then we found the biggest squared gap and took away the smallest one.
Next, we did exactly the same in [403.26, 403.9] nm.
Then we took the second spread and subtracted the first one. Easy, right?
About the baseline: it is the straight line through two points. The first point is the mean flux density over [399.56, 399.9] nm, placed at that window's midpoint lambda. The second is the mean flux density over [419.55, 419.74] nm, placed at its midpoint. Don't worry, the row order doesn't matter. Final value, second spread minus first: -11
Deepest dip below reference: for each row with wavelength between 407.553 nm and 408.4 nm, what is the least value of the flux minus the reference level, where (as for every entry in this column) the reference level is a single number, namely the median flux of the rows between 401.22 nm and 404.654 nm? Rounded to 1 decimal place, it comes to -3.6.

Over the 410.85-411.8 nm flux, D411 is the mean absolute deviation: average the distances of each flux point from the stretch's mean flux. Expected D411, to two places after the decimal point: 1.24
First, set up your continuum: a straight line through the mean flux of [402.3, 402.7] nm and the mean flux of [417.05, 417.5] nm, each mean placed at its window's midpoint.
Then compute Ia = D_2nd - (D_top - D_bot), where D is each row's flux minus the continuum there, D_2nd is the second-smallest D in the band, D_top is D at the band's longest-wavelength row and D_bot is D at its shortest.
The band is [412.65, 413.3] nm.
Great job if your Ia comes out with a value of -2.4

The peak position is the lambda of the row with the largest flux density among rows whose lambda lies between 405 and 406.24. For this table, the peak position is 406.195 nm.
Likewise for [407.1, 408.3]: 408.257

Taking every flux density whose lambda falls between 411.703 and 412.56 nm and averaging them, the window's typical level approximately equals 17.8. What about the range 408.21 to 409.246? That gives 17.2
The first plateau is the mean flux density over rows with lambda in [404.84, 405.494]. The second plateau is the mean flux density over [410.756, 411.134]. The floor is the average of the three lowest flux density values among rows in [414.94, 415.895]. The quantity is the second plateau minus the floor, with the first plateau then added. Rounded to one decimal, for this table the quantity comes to 17.4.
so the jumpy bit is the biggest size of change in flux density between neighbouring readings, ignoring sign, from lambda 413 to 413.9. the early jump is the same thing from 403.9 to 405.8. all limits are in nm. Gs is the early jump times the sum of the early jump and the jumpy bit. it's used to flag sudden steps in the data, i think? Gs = 69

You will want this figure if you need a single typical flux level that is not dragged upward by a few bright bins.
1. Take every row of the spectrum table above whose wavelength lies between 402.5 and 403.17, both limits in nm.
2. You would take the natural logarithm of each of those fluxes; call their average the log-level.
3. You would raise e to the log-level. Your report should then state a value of 17.9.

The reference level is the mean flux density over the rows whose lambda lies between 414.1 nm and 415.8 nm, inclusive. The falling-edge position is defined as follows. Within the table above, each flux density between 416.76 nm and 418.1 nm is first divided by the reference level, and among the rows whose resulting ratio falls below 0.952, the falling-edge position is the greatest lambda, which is 417.767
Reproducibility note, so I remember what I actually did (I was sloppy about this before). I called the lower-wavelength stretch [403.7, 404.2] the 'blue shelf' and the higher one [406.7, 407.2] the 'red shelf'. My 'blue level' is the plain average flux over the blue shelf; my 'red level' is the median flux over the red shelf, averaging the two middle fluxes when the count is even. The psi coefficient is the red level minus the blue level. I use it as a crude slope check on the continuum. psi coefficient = 0.8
